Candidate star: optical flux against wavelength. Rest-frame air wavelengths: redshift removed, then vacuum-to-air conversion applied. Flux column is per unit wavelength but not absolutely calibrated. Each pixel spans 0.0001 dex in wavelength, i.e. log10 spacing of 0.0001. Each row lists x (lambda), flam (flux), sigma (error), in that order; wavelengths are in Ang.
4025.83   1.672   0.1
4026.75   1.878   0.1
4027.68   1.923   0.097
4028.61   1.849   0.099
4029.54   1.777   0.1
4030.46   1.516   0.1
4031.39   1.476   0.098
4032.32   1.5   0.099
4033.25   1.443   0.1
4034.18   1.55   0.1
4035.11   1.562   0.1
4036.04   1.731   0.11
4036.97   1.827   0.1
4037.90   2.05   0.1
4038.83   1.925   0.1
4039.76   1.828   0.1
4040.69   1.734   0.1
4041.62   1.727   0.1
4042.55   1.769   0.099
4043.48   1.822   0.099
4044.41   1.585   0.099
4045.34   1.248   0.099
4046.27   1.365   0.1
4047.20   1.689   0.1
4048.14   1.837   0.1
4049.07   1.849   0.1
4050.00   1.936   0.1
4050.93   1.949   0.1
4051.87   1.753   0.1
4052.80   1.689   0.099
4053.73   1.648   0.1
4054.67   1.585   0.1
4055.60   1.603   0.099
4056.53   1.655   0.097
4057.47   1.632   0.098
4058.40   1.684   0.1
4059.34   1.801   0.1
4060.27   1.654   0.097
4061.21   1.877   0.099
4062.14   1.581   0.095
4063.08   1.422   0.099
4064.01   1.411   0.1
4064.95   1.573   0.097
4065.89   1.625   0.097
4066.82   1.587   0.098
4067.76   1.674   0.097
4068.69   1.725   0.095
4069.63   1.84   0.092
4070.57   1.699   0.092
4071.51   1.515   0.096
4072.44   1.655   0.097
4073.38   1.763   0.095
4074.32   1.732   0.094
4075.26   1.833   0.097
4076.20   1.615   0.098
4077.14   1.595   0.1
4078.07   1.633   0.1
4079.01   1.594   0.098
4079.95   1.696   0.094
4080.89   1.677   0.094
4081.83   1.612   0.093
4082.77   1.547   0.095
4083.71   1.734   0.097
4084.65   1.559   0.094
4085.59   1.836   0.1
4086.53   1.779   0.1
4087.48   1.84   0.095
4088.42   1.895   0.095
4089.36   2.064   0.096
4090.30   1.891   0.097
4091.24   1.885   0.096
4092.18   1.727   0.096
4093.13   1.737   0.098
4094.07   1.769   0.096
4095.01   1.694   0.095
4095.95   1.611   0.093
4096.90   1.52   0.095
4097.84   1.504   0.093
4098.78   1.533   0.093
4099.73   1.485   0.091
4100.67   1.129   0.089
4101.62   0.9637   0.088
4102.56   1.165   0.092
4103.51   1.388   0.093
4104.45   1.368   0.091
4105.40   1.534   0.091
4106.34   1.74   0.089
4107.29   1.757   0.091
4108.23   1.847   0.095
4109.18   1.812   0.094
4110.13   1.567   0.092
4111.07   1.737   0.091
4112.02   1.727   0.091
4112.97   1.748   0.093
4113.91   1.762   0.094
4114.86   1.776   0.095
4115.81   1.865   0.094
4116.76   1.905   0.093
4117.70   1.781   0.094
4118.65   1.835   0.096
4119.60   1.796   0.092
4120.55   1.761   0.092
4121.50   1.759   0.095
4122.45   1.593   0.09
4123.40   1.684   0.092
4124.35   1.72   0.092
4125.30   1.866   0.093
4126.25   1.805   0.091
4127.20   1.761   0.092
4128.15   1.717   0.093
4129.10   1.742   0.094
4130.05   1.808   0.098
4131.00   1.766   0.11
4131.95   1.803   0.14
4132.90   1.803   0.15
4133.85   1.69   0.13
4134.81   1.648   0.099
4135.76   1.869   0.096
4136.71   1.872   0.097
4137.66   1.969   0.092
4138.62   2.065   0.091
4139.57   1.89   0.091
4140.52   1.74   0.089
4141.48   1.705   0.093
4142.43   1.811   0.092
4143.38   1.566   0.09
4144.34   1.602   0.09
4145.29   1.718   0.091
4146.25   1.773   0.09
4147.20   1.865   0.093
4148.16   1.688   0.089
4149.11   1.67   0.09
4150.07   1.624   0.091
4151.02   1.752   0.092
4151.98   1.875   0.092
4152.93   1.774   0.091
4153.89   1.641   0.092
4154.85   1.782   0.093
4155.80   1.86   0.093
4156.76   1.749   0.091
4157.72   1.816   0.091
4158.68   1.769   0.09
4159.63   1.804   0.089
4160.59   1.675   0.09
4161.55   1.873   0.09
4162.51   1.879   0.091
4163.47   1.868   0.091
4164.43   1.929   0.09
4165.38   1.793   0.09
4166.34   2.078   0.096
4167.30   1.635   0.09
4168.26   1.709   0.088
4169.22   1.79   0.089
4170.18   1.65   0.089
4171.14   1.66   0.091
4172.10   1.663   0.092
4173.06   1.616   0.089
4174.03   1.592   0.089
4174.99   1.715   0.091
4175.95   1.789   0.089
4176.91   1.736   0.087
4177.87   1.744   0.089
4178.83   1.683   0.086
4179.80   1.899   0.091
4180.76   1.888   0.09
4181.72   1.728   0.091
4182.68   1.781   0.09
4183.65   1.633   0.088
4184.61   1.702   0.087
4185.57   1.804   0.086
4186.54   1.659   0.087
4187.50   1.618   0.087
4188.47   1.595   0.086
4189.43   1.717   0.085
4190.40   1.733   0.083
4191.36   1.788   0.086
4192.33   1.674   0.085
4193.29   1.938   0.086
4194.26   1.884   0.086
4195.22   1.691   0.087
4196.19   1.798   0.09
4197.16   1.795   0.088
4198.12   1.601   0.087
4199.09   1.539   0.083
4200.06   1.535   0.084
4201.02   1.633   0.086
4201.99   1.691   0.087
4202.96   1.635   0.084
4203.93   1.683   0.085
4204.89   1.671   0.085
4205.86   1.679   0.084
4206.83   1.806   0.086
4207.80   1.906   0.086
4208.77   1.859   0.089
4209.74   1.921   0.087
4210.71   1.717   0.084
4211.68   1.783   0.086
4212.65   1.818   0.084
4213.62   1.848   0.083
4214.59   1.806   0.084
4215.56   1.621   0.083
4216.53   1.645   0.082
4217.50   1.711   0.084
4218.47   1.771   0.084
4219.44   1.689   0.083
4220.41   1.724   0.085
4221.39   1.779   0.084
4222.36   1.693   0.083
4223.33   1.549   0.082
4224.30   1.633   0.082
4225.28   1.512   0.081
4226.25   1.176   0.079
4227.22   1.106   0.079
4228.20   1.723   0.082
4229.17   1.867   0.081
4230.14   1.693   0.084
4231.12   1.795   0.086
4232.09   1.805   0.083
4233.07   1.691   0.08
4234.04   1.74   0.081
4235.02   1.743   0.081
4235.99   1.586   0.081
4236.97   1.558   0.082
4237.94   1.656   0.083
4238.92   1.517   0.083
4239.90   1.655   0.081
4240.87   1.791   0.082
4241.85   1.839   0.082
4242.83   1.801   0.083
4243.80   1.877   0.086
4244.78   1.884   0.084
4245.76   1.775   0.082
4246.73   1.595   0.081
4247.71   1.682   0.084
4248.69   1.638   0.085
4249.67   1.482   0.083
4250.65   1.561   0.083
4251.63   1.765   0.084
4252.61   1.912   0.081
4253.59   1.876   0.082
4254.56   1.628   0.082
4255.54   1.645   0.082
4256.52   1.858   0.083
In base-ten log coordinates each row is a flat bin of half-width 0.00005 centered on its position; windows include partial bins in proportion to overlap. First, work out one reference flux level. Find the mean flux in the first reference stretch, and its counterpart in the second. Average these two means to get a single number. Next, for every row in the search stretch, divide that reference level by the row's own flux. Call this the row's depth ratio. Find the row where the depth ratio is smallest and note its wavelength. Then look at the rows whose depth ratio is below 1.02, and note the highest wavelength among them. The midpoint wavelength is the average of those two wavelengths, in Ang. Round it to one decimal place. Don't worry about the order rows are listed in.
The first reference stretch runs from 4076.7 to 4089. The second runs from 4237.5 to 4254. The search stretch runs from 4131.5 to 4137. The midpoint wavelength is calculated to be 4136.7 Ang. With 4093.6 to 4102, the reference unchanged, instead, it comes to 4094.5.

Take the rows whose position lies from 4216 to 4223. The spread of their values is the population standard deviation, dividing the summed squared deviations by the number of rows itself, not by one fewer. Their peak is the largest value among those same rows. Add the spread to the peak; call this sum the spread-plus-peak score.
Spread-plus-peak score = 1.82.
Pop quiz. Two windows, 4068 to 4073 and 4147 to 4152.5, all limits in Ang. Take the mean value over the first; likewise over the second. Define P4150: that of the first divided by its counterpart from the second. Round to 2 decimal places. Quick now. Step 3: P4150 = 0.97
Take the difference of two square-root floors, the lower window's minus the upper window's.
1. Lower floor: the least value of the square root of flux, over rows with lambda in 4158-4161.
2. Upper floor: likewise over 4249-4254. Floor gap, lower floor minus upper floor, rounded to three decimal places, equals 0.077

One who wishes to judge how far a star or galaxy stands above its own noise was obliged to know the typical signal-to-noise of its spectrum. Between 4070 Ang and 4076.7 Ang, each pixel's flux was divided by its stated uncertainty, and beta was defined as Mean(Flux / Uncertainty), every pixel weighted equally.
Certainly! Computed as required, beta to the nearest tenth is 17.7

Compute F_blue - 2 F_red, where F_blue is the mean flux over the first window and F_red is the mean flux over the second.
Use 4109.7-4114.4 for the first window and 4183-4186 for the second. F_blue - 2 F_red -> -1.72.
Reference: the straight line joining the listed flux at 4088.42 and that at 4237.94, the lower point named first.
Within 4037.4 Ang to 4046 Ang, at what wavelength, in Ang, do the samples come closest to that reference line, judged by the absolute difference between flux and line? 4038.83 Ang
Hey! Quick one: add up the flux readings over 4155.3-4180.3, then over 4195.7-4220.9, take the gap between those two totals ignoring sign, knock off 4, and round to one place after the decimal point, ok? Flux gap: -2.9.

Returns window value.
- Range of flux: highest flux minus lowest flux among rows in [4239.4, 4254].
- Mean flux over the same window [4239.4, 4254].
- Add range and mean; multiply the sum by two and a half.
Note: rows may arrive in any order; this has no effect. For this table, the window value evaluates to 5.4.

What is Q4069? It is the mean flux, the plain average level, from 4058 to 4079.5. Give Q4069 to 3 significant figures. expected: 1.66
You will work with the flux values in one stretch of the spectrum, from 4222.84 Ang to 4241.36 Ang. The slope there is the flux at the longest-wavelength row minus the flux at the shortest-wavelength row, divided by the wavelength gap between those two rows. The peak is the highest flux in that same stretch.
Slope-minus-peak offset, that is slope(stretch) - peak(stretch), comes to -1.85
